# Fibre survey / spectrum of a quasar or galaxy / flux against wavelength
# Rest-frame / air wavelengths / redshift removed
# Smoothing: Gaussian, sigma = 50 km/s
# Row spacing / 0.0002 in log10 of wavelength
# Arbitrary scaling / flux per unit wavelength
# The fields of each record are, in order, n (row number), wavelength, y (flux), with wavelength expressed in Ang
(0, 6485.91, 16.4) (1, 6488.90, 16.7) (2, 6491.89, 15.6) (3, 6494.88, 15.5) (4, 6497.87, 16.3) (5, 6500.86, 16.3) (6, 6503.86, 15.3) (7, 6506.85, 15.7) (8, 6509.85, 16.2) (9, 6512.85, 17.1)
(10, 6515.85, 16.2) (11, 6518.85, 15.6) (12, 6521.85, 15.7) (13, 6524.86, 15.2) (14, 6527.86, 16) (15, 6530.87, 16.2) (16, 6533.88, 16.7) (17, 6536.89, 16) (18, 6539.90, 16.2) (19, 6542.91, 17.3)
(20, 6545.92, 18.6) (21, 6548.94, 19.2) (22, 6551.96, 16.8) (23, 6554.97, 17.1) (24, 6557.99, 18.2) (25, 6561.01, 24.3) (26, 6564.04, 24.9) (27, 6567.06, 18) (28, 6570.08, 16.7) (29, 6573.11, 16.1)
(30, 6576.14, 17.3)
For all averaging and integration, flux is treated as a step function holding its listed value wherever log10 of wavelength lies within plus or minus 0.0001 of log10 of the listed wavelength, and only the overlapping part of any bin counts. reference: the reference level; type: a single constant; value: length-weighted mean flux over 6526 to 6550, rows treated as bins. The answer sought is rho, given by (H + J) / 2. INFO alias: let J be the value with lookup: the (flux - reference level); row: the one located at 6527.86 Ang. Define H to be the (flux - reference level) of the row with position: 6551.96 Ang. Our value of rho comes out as -0.56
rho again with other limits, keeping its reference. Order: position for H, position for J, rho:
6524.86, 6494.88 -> -1.61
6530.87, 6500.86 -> -0.71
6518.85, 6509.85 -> -1.06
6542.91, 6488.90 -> 0.04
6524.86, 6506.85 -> -1.51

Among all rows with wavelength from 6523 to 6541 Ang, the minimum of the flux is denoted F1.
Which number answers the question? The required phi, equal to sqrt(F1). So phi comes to 3.90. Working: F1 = 15.2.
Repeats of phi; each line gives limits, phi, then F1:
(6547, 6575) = 4.01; 16.1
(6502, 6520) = 3.91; 15.3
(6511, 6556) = 3.90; 15.2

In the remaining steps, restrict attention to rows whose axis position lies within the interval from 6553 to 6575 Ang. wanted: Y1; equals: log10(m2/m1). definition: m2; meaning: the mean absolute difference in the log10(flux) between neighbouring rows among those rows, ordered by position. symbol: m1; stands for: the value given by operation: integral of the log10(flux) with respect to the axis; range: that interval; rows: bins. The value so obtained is -2.68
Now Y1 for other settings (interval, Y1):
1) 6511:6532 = -3.25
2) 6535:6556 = -3.03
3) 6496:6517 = -3.19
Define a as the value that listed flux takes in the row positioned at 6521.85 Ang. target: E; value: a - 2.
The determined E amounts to 13.7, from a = 15.7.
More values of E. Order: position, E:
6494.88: 13.5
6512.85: 15.1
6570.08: 14.7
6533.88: 14.7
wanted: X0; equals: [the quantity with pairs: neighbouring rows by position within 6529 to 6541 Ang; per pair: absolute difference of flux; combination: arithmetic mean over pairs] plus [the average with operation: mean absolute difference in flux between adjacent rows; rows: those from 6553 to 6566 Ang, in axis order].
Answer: 3.1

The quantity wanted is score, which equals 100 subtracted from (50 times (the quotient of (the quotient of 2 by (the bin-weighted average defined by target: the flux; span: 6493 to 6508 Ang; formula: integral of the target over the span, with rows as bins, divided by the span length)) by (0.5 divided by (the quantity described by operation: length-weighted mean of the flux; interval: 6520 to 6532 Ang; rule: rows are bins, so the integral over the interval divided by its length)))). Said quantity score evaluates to 99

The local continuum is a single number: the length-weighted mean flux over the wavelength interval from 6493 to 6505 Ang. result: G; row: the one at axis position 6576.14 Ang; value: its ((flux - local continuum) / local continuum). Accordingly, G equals 0.09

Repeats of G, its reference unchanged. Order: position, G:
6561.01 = 0.53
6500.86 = 0.03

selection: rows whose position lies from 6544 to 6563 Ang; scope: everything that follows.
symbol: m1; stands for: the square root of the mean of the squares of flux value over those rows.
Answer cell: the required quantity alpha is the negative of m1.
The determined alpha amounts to -19.2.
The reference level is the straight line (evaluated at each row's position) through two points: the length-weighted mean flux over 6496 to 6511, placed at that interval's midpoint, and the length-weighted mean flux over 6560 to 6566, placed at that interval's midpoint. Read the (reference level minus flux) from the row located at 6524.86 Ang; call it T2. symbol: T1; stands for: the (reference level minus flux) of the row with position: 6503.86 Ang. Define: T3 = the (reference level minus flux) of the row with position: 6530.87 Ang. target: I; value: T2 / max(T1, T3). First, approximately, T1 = 0.7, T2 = 3.7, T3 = 3.5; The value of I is 1.05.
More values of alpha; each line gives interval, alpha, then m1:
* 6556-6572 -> -20.7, 20.7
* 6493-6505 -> -15.9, 15.9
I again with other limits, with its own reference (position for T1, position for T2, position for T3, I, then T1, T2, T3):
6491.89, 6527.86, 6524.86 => 0.89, -1.2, 3.3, 3.7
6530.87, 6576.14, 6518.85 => 2.46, 3.5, 8.6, 2.5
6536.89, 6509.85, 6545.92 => 0.14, 4.5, 0.6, 3.2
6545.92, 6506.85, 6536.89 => 0.16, 3.2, 0.7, 4.5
